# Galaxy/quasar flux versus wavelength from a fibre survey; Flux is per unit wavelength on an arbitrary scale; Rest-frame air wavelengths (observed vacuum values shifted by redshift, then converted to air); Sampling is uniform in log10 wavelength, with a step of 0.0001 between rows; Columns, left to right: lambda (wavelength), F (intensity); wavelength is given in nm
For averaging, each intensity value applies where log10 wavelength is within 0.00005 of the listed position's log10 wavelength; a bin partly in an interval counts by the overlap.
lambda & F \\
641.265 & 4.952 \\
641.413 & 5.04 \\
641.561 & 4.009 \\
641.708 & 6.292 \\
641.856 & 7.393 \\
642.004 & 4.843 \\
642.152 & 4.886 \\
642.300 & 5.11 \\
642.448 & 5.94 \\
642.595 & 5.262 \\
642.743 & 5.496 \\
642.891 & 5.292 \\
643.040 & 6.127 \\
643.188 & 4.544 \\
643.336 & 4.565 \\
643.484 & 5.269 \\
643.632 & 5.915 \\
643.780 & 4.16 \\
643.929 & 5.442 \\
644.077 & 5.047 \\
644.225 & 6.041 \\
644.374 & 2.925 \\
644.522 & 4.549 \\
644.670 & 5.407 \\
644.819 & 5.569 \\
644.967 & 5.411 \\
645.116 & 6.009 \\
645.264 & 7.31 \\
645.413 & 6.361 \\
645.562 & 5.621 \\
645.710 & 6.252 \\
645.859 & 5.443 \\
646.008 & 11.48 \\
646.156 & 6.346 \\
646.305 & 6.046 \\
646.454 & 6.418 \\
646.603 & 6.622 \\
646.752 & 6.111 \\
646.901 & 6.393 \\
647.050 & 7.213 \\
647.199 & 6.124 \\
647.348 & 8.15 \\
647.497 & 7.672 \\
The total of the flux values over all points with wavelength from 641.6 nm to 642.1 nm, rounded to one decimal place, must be 18.5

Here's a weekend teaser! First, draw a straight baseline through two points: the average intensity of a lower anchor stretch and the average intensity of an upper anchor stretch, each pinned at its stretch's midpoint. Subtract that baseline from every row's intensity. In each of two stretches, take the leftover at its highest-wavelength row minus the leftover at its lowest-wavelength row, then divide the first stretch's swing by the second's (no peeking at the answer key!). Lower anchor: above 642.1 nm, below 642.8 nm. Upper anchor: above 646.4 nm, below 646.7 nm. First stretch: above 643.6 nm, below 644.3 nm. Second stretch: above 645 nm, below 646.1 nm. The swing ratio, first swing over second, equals -0.01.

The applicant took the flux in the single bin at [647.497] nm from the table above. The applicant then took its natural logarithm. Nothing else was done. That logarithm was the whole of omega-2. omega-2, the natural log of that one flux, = 2.04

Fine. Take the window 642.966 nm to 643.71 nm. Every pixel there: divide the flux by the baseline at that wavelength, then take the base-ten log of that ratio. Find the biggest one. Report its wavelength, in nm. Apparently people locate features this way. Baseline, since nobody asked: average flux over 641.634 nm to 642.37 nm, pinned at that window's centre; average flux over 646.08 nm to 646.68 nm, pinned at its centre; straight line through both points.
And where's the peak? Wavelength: 643.040 nm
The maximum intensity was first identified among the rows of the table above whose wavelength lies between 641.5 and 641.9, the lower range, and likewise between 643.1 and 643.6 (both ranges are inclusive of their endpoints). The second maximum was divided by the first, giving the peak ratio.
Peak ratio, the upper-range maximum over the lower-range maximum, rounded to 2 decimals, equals 0.71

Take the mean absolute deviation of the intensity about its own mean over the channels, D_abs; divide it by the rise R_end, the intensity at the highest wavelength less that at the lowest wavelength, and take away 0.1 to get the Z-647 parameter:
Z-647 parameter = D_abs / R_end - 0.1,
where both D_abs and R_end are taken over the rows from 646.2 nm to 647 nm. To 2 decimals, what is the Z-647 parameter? 0.45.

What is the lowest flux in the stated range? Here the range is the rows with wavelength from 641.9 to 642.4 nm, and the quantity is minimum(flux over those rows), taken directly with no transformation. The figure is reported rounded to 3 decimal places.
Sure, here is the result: 4.843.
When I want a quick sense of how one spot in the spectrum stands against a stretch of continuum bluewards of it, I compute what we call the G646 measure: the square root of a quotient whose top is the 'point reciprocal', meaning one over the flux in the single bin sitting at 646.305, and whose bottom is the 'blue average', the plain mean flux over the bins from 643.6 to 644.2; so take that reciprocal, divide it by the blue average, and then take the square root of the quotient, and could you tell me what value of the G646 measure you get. 0.179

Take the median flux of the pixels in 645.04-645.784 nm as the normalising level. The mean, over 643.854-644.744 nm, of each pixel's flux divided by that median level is 0.78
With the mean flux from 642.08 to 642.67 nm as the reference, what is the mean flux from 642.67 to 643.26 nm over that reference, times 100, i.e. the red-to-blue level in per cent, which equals 101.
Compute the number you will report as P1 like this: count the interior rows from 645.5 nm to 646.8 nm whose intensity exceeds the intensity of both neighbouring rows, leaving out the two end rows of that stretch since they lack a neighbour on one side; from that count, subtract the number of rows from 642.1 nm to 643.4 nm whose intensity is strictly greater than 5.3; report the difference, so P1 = 0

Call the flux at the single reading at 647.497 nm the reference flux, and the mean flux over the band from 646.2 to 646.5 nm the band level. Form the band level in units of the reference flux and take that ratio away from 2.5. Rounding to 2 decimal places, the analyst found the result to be 1.69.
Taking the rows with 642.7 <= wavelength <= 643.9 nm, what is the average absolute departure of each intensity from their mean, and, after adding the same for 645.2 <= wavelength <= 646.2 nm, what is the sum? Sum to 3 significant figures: 1.94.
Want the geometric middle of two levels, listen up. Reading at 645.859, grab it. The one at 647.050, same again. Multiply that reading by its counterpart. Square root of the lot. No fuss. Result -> 6.27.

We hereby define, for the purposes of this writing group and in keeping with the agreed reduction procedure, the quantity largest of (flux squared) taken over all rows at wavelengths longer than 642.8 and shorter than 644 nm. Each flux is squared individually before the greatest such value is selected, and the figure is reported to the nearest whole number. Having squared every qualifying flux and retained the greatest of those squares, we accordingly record 38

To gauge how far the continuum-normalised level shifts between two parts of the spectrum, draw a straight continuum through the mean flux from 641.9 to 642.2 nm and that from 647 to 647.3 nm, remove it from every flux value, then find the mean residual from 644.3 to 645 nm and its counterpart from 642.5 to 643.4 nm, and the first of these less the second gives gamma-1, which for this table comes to -1.1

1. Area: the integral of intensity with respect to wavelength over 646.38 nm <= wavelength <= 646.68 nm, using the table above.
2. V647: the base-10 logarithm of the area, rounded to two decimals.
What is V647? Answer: 0.29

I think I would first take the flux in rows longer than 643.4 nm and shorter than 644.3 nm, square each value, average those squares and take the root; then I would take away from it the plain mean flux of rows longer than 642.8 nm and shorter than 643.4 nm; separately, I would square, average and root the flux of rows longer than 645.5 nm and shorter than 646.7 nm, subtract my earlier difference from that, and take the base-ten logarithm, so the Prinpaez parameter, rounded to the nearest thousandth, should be 0.833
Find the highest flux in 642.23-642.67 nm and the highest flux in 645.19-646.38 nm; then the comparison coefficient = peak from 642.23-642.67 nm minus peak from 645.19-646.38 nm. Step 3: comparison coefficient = -5.5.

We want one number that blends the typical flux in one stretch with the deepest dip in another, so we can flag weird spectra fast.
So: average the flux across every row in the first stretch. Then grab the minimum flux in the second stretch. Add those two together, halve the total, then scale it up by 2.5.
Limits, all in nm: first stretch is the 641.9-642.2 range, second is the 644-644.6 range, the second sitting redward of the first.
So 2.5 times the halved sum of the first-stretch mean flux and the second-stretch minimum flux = 10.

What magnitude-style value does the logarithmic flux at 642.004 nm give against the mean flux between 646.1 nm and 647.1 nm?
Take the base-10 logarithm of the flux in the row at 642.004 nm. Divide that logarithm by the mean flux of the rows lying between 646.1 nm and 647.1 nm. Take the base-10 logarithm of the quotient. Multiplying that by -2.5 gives 2.43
